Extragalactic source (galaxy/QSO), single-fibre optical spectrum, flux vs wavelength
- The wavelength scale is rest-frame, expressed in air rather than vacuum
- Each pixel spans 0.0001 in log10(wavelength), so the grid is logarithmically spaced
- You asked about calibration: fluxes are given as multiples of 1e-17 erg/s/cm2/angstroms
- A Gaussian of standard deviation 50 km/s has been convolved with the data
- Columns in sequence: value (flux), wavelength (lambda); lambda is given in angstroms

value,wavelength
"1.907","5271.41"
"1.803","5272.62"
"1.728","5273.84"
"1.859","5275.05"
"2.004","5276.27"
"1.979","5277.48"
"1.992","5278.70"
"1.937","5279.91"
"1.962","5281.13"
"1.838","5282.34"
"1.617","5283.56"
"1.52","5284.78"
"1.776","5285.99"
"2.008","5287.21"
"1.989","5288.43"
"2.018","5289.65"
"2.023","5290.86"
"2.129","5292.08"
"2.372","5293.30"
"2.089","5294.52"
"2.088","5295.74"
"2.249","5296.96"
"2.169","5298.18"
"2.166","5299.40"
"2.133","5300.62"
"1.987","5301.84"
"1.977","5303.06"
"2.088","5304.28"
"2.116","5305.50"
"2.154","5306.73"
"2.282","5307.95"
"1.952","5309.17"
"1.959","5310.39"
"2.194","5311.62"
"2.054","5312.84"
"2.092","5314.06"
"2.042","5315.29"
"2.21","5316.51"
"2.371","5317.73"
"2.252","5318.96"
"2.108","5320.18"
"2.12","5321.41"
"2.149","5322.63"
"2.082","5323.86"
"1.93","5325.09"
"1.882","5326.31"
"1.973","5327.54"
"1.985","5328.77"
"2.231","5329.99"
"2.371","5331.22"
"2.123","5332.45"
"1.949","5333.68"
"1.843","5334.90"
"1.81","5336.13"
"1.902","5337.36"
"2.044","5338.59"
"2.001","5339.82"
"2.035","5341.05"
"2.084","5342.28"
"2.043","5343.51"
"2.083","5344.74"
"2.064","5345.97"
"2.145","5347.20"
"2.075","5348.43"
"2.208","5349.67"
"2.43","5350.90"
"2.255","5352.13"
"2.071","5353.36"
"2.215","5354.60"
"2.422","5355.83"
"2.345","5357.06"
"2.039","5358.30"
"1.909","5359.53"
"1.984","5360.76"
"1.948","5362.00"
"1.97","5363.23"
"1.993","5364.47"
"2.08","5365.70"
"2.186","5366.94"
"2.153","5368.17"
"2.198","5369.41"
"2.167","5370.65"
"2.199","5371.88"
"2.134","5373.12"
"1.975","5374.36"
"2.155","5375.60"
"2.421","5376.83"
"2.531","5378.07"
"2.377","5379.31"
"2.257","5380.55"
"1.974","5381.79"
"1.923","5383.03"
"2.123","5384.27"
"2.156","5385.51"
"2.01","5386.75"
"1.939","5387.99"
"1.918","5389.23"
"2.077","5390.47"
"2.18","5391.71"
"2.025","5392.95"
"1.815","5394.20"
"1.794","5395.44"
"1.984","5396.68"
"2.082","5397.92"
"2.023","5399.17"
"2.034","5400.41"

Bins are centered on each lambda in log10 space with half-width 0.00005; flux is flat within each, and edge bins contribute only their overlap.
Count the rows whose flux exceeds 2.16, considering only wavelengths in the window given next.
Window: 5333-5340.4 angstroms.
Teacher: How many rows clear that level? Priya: 0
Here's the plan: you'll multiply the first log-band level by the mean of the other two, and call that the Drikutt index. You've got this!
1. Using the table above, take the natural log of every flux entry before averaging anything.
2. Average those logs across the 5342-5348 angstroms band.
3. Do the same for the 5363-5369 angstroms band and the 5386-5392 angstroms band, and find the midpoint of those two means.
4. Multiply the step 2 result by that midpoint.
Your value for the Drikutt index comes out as 0.53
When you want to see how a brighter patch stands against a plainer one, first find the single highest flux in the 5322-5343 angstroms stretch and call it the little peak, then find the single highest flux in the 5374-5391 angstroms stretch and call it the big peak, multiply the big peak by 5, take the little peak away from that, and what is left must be 10.3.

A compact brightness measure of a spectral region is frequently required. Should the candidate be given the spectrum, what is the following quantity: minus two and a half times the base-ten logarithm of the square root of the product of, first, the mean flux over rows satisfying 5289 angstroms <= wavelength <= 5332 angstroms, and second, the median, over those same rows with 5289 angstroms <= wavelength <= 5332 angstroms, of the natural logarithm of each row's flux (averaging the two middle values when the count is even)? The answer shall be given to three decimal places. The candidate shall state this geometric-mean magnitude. -0.247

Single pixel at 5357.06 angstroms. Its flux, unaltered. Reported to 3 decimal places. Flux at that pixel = 2.345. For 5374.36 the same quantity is 1.975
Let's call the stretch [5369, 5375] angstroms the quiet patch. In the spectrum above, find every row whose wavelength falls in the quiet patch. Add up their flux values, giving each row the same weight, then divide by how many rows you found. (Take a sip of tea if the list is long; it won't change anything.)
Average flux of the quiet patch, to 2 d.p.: 2.13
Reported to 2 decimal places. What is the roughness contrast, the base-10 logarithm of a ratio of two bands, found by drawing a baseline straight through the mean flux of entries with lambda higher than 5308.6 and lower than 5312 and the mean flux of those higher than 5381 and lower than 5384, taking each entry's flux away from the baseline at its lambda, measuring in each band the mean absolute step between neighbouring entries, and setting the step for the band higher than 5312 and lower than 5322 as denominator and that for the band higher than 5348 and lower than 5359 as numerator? 0.26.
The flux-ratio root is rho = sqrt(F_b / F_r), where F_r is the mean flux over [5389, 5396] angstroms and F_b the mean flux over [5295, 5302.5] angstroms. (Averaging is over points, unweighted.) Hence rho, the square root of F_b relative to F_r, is 1.04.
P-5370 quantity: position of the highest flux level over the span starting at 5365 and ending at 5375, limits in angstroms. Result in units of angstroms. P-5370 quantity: 5371.88 angstroms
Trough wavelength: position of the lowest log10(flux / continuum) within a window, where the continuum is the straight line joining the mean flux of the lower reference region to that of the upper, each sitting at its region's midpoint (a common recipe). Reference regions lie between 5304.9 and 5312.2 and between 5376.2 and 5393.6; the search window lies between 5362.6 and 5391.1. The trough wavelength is 5389.23 angstroms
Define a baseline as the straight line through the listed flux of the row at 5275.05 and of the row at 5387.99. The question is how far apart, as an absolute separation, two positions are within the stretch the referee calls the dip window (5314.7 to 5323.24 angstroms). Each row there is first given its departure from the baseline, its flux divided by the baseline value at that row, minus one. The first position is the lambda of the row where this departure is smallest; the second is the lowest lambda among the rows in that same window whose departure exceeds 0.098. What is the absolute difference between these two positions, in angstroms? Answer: 1.2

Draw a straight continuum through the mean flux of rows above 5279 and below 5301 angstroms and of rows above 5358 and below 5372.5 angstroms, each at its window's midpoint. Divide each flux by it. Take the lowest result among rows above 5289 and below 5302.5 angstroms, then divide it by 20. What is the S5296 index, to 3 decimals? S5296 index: 0.049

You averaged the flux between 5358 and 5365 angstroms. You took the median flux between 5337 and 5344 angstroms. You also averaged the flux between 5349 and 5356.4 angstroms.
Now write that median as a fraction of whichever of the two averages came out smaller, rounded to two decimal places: 1.03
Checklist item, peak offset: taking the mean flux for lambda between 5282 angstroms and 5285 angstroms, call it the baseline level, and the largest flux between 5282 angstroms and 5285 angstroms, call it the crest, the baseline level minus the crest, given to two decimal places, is -0.18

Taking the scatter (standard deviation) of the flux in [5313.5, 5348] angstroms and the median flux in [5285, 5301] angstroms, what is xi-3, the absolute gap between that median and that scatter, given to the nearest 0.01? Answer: 1.95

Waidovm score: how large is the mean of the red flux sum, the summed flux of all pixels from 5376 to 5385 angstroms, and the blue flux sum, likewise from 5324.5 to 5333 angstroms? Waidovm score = 15.1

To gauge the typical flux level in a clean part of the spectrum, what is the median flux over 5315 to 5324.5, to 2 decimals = 2.13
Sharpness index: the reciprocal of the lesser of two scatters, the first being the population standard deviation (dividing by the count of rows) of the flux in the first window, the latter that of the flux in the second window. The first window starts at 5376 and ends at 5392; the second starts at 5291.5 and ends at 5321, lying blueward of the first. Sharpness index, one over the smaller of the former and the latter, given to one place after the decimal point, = 8.8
